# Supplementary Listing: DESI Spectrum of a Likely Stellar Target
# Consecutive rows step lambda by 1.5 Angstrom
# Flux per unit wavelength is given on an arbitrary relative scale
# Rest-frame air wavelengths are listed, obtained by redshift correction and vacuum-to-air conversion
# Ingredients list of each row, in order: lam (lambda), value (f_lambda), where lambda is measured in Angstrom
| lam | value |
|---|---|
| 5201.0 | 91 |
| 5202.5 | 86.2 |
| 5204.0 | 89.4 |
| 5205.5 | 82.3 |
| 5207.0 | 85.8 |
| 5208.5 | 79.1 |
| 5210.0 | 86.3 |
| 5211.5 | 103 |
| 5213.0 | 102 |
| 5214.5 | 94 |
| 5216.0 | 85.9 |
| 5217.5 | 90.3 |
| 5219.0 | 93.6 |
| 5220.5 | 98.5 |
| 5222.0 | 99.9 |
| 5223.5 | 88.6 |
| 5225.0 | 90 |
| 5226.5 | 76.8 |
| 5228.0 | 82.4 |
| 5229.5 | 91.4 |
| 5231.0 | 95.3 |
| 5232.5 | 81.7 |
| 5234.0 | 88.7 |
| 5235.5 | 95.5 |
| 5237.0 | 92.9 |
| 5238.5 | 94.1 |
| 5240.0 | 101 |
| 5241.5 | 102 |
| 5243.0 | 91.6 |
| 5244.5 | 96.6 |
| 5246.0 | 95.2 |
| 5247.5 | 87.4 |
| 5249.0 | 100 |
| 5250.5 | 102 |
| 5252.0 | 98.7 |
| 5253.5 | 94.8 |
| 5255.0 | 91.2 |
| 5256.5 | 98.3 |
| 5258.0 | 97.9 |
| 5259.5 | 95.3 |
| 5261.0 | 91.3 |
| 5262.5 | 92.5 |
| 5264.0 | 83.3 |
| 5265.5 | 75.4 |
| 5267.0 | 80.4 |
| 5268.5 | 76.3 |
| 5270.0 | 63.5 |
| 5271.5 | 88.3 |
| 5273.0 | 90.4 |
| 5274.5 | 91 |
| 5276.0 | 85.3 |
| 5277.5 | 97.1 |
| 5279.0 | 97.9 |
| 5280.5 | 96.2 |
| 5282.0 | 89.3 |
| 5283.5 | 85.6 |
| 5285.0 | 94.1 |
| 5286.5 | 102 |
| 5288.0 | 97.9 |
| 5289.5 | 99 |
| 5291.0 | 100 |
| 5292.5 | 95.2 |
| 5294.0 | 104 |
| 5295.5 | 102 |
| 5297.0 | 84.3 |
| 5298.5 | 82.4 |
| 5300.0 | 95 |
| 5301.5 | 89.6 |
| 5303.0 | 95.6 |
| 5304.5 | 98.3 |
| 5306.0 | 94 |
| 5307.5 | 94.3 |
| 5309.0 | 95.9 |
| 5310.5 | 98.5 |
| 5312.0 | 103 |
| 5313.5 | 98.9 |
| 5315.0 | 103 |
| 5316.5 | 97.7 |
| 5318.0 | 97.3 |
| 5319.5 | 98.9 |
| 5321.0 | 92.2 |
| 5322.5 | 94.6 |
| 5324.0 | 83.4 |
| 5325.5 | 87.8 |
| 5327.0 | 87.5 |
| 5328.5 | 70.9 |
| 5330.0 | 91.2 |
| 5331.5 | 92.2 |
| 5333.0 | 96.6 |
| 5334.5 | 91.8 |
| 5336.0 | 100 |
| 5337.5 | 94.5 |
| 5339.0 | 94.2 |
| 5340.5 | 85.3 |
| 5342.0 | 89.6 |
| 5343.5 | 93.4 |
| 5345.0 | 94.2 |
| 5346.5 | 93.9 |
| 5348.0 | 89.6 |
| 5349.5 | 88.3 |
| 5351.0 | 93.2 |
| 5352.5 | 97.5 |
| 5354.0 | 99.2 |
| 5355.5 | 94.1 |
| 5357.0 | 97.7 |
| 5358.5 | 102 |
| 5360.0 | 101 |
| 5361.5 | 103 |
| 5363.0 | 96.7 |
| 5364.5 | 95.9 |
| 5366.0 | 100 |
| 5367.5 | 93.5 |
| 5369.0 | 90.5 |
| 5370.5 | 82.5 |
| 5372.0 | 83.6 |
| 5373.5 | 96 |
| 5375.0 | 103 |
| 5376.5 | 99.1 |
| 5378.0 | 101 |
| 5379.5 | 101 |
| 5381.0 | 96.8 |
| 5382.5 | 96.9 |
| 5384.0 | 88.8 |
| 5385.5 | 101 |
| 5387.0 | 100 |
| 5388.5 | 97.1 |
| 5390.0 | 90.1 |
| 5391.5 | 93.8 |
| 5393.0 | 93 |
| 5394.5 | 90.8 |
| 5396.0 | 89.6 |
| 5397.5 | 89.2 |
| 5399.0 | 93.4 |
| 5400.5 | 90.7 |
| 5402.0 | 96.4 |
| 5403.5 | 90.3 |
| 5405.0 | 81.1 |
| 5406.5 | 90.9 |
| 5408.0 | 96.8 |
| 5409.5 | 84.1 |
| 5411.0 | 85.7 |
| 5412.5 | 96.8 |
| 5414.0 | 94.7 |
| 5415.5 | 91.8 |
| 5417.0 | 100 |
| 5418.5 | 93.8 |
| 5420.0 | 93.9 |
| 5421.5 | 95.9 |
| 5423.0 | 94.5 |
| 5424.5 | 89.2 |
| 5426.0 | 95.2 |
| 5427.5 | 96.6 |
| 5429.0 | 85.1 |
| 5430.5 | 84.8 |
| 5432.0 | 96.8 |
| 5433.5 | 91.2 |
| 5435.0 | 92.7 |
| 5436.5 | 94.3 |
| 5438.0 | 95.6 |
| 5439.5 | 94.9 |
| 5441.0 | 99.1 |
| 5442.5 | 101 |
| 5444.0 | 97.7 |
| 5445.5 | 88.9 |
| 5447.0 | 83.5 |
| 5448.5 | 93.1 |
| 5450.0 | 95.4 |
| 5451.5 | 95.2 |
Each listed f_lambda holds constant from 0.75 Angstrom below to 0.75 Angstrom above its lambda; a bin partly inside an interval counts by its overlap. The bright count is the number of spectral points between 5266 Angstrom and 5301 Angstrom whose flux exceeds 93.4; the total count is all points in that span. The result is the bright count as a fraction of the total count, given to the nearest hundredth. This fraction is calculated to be 0.52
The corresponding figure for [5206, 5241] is 0.43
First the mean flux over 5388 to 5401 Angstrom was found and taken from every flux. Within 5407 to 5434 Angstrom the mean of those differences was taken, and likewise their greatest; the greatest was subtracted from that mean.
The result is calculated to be -7.4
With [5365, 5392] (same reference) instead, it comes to -7.7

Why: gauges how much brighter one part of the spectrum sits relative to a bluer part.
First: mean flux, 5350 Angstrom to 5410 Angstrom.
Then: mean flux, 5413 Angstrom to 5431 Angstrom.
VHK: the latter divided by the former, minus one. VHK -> -0.02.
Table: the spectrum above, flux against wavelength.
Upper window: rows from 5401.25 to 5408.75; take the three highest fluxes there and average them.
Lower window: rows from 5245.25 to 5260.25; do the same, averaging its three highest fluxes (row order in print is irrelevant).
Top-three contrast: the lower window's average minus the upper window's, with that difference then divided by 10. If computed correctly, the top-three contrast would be 0.55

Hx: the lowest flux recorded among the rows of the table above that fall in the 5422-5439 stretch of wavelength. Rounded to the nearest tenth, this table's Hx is 84.8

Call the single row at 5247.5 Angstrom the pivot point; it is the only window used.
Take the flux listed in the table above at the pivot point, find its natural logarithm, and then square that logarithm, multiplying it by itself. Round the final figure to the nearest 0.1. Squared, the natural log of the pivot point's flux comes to 20.0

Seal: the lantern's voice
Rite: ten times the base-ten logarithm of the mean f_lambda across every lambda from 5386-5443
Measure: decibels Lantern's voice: 19.7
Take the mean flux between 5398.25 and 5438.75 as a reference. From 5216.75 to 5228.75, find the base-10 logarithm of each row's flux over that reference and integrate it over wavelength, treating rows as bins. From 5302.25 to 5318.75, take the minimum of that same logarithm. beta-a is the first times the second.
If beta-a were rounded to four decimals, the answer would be -0.0012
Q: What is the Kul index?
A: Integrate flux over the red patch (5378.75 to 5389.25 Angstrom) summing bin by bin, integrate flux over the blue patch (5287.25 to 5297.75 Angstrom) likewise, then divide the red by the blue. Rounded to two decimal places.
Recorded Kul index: 1.00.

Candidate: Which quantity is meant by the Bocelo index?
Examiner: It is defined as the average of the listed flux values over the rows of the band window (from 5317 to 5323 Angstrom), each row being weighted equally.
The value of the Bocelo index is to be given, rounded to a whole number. 96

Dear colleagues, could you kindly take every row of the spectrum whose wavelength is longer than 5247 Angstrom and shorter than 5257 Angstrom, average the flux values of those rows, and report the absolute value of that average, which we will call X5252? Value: 96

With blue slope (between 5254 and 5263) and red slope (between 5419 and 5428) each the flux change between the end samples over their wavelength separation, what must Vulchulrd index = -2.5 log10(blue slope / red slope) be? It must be 0.8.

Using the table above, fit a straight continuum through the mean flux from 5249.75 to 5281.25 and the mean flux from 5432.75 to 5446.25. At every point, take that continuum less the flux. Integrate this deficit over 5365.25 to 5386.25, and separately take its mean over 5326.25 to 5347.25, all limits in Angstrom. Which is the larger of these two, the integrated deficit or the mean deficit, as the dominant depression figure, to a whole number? 1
